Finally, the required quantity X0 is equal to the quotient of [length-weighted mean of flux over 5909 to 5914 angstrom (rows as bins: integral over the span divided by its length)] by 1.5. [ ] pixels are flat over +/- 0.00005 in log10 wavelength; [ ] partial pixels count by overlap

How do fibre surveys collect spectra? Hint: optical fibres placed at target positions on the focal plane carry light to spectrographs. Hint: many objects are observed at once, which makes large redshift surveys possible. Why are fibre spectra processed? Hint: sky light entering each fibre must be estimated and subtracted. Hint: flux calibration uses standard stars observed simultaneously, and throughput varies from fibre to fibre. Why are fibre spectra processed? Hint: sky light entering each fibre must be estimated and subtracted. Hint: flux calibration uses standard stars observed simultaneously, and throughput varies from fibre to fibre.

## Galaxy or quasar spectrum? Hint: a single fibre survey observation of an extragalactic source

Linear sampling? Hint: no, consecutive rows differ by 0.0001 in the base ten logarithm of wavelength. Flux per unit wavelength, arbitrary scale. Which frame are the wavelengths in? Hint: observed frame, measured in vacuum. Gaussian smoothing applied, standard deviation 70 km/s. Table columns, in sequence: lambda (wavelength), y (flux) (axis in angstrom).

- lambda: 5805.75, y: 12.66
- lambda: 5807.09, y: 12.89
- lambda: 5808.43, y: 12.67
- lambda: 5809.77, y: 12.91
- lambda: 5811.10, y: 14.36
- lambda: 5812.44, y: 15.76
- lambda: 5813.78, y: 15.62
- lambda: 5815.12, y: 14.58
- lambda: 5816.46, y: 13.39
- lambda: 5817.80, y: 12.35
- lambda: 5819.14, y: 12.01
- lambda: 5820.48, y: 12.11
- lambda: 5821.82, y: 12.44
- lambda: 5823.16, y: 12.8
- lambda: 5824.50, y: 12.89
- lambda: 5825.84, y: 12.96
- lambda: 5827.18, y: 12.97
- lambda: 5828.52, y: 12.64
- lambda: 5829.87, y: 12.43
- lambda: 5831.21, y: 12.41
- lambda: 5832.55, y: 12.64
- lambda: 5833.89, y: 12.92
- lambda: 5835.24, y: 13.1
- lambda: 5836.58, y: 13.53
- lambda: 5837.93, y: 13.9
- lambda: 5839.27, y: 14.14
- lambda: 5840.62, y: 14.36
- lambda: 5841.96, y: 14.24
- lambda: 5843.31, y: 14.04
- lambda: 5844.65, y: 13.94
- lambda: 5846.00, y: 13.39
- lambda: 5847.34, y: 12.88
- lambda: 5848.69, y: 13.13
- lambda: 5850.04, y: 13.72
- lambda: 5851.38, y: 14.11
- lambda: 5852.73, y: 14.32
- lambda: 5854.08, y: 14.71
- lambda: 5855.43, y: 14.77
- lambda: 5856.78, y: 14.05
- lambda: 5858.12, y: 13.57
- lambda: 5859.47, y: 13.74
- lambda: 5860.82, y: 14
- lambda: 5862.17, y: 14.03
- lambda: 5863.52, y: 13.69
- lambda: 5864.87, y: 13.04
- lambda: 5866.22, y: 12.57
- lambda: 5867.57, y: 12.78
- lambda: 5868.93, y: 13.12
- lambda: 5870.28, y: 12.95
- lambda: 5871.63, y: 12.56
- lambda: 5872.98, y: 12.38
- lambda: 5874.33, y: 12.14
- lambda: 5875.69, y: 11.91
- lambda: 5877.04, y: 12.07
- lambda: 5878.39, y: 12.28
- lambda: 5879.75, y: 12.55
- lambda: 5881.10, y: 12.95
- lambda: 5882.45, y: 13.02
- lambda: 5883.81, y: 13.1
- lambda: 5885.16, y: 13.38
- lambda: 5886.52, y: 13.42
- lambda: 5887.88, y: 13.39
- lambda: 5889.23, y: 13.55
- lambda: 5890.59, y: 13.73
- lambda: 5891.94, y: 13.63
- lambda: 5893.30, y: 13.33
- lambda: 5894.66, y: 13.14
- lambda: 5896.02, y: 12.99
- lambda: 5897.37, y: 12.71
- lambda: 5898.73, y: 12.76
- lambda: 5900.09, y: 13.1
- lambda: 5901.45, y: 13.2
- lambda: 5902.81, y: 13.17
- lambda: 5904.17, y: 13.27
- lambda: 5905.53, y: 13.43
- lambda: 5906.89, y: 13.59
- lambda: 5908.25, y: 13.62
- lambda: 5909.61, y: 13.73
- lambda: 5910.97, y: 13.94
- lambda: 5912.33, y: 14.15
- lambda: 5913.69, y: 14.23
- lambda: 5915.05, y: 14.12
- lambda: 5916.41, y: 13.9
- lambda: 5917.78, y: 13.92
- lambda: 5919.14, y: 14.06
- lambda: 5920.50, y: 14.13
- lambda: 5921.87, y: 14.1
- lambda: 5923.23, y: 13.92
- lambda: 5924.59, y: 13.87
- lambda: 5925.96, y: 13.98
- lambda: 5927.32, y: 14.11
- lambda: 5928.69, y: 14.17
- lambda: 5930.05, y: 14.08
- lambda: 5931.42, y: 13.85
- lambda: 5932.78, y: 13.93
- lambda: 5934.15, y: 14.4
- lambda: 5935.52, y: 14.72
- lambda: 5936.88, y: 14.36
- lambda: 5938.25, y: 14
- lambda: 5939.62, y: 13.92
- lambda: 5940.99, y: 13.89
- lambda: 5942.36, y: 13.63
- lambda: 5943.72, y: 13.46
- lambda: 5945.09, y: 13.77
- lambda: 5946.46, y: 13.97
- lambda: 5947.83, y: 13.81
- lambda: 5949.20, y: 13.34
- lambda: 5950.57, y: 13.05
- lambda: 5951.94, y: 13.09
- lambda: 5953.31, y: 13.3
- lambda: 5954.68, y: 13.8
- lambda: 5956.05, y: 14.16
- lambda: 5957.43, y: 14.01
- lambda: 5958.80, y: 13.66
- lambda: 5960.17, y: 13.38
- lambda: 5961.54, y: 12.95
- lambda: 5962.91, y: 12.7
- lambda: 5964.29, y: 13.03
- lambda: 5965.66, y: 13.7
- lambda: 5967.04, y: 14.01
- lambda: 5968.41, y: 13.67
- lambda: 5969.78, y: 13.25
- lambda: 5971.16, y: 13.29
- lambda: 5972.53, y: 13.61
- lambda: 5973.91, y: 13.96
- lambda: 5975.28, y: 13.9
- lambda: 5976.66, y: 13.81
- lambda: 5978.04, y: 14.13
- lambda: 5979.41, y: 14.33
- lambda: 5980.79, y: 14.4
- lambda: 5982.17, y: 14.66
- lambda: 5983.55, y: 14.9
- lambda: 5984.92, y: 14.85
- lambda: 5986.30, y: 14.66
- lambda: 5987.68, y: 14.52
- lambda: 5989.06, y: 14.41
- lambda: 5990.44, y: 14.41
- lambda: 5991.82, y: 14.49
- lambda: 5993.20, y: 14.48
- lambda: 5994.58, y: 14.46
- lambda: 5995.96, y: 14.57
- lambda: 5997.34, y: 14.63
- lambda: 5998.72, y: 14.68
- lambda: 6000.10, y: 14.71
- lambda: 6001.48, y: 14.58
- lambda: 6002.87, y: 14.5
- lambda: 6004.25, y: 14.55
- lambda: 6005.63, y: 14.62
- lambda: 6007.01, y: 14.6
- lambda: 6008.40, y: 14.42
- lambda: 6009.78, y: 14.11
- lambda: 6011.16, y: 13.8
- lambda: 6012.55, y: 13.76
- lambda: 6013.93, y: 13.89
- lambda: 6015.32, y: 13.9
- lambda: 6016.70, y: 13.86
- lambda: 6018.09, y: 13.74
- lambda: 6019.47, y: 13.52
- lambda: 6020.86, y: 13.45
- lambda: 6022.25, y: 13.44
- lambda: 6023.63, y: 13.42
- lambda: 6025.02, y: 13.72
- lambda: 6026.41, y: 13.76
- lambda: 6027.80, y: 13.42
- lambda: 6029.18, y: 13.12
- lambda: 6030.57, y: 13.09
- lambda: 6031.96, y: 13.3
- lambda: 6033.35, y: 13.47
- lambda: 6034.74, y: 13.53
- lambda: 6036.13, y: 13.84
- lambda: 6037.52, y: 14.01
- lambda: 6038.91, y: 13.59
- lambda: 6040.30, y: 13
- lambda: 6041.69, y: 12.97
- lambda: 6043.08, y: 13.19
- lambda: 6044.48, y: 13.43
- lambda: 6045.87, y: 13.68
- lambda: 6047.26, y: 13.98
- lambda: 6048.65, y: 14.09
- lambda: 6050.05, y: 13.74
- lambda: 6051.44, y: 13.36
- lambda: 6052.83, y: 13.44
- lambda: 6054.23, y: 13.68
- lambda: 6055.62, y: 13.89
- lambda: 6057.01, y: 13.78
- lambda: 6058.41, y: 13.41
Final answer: 9.34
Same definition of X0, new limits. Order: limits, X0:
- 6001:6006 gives 9.70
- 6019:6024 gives 8.97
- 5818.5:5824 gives 8.24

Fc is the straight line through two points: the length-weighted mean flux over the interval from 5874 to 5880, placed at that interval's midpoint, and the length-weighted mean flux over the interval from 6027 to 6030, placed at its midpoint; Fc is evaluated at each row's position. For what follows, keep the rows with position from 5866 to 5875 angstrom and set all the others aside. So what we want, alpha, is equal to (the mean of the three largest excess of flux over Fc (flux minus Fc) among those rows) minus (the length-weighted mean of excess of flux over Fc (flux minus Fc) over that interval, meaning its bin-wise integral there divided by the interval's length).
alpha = 0.31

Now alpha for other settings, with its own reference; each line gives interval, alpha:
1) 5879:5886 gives 0.15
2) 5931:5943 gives 0.42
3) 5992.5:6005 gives 0.10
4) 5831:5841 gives 0.72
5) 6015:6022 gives 0.18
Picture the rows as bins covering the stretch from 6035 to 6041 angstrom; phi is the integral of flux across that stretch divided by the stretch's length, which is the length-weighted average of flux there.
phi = 13.6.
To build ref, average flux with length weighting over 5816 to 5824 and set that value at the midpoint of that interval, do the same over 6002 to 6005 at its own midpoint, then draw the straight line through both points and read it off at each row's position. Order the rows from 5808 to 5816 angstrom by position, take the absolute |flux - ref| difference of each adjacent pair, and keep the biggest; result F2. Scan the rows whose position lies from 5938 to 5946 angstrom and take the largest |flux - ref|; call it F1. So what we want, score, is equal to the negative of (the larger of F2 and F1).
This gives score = -1.44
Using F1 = 0.4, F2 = 1.44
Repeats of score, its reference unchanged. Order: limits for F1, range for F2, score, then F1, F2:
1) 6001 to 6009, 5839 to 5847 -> -0.56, 0.1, 0.56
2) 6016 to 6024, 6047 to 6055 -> -1.32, 1.3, 0.40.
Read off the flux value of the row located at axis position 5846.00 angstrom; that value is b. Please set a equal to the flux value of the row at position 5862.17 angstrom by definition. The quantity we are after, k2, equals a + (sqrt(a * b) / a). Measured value 15.0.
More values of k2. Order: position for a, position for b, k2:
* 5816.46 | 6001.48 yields 14.4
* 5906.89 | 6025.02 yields 14.6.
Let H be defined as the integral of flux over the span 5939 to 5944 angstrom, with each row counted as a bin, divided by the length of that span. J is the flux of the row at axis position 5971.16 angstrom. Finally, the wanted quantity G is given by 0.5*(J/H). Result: 0.48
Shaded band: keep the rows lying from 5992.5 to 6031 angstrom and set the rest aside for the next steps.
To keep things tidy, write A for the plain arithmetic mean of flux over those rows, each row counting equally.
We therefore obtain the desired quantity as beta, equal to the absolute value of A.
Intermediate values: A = 14.0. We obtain 14.0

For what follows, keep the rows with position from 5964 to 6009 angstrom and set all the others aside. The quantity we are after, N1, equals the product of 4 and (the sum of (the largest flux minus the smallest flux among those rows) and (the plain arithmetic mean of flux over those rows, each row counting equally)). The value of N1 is 65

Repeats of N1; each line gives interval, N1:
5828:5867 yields 64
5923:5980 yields 63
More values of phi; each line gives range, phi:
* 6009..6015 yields 13.9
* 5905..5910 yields 13.6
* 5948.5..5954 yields 13.2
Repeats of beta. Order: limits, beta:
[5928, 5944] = 14.0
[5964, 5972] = 13.5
